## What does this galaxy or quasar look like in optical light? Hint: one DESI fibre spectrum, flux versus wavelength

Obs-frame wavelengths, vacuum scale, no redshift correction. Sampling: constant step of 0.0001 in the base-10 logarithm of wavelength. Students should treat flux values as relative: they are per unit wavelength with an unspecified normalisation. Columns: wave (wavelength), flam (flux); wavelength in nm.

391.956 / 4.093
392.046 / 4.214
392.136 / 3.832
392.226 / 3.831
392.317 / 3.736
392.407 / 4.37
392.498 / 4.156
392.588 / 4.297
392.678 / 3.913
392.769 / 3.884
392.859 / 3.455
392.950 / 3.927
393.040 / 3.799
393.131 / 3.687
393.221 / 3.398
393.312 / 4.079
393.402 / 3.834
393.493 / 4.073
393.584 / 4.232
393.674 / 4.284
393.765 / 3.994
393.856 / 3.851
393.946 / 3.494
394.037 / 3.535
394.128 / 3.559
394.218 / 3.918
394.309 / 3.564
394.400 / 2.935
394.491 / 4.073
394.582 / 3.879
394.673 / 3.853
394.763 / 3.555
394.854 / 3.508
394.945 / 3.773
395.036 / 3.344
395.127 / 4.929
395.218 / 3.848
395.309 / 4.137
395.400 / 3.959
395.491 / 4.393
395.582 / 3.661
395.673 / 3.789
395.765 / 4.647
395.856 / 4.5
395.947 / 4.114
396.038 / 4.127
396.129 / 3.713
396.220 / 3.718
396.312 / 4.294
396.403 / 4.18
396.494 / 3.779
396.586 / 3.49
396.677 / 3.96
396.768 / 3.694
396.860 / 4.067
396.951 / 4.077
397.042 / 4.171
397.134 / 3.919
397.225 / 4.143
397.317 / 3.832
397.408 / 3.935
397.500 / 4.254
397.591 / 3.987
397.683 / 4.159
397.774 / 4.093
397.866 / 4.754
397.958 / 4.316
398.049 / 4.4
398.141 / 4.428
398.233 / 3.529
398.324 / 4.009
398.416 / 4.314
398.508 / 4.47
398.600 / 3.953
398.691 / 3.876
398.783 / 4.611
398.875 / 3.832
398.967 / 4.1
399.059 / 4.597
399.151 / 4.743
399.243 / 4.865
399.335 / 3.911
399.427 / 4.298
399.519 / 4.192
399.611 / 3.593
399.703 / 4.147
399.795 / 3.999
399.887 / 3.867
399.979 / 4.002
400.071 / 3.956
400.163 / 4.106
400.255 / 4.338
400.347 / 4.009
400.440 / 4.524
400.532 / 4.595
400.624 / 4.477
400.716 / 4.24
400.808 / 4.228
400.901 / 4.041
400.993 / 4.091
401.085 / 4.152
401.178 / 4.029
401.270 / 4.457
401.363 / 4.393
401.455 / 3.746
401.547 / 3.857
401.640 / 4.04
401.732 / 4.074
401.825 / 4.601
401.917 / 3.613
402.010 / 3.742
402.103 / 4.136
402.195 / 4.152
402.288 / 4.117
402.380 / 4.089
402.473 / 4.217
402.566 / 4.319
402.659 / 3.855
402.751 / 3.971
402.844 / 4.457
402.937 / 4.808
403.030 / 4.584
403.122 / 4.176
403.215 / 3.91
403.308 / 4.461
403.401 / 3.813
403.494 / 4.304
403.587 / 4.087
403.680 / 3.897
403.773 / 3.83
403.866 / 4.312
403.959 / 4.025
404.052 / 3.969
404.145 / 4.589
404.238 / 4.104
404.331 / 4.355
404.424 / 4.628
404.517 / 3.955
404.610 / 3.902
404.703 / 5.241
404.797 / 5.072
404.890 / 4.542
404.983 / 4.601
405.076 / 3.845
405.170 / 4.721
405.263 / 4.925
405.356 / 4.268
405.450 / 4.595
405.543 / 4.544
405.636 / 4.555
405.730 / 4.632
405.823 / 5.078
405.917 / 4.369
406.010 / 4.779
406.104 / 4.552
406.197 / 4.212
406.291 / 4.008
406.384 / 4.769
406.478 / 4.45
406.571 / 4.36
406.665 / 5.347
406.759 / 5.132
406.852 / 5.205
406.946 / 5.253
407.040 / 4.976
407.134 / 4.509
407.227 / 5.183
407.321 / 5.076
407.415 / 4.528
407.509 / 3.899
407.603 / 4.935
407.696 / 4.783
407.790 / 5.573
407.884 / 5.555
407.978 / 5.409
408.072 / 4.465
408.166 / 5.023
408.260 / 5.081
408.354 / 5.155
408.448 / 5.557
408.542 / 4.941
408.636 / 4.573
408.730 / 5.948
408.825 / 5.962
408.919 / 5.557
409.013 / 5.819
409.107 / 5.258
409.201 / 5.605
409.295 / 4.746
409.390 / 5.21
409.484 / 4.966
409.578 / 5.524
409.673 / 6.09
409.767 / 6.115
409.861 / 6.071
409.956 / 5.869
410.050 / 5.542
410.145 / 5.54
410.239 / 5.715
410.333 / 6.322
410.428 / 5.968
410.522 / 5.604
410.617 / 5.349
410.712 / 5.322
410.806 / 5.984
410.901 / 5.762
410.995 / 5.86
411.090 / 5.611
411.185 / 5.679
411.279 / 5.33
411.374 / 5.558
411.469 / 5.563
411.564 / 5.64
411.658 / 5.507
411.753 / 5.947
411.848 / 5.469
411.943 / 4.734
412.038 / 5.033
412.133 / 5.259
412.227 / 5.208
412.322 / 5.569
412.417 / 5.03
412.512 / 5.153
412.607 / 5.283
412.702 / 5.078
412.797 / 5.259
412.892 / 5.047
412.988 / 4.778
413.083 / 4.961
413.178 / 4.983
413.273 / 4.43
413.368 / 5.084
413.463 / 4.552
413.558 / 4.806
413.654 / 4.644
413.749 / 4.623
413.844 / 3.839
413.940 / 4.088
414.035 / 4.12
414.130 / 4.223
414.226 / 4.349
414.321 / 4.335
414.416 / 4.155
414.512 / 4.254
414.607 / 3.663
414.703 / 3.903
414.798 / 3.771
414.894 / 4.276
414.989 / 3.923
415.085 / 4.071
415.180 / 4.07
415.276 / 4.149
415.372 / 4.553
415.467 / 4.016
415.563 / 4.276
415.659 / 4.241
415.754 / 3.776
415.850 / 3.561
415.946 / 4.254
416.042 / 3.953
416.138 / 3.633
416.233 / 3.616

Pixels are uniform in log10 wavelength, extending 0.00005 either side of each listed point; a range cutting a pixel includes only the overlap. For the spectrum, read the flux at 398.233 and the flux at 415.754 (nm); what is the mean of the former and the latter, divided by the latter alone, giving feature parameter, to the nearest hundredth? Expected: 0.97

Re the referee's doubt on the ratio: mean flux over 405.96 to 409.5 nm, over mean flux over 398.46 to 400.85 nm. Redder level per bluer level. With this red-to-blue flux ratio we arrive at 1.19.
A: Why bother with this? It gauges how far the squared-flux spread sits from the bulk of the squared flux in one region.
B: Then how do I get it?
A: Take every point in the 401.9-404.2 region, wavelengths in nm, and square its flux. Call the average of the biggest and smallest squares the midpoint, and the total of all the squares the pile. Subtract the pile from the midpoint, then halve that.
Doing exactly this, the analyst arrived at -206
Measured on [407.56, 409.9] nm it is -347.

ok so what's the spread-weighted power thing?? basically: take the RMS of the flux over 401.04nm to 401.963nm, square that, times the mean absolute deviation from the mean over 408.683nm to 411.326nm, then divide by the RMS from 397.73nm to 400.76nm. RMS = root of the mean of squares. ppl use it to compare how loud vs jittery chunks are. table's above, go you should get 1.1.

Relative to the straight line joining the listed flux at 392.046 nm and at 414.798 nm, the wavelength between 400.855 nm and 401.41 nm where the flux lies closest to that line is 400.901 nm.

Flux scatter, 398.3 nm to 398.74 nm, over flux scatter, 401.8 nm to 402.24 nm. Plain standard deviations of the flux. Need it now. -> 0.65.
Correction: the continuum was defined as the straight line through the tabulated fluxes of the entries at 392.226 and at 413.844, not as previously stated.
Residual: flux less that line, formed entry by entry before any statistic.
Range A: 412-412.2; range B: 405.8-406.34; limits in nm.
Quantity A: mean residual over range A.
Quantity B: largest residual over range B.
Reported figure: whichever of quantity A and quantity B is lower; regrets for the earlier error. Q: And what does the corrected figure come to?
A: 1.2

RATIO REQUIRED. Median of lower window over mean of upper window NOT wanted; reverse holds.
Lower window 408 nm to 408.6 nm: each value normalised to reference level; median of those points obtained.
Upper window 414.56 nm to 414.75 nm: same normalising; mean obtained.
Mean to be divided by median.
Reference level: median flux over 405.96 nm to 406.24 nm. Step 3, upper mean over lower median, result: 0.75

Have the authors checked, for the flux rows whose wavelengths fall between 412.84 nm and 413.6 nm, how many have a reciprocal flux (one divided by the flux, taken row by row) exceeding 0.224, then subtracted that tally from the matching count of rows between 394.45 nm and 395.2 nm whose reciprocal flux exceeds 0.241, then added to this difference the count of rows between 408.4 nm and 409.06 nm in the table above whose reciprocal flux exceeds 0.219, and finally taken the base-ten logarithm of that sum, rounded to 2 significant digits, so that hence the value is 0.78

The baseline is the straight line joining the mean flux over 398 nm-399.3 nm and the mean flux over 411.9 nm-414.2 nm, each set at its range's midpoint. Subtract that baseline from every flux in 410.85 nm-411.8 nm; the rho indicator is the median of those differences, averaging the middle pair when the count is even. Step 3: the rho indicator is 0.87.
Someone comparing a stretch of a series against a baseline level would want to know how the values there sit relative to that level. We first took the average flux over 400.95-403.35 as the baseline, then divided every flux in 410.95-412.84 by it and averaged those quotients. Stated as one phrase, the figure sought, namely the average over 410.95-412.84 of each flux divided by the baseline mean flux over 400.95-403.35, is 1.30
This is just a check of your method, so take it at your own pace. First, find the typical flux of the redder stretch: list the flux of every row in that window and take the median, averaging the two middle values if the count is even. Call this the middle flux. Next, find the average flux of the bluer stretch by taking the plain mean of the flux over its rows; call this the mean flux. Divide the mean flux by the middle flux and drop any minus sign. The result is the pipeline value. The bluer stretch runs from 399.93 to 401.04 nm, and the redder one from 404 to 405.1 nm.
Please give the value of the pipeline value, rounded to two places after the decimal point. 0.95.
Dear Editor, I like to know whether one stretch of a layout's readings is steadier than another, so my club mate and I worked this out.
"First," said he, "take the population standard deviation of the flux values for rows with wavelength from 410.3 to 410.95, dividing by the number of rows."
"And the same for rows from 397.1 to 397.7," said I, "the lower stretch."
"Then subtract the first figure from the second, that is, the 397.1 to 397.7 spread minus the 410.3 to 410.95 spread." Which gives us -0.19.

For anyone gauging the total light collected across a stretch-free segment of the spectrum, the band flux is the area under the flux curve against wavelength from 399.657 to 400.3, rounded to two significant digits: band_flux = 2.6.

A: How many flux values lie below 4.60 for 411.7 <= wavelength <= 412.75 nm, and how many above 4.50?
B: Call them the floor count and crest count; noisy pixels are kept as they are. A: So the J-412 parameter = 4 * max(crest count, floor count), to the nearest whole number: 44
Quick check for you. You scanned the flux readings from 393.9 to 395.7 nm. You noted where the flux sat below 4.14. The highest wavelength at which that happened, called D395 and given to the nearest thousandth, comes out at 395.673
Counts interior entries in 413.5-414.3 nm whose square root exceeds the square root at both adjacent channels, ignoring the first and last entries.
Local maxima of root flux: 0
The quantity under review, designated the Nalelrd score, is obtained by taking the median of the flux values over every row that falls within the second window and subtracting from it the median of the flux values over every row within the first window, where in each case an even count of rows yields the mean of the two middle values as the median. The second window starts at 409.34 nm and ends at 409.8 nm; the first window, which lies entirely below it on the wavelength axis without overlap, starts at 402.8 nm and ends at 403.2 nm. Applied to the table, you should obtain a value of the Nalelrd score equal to 1.00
